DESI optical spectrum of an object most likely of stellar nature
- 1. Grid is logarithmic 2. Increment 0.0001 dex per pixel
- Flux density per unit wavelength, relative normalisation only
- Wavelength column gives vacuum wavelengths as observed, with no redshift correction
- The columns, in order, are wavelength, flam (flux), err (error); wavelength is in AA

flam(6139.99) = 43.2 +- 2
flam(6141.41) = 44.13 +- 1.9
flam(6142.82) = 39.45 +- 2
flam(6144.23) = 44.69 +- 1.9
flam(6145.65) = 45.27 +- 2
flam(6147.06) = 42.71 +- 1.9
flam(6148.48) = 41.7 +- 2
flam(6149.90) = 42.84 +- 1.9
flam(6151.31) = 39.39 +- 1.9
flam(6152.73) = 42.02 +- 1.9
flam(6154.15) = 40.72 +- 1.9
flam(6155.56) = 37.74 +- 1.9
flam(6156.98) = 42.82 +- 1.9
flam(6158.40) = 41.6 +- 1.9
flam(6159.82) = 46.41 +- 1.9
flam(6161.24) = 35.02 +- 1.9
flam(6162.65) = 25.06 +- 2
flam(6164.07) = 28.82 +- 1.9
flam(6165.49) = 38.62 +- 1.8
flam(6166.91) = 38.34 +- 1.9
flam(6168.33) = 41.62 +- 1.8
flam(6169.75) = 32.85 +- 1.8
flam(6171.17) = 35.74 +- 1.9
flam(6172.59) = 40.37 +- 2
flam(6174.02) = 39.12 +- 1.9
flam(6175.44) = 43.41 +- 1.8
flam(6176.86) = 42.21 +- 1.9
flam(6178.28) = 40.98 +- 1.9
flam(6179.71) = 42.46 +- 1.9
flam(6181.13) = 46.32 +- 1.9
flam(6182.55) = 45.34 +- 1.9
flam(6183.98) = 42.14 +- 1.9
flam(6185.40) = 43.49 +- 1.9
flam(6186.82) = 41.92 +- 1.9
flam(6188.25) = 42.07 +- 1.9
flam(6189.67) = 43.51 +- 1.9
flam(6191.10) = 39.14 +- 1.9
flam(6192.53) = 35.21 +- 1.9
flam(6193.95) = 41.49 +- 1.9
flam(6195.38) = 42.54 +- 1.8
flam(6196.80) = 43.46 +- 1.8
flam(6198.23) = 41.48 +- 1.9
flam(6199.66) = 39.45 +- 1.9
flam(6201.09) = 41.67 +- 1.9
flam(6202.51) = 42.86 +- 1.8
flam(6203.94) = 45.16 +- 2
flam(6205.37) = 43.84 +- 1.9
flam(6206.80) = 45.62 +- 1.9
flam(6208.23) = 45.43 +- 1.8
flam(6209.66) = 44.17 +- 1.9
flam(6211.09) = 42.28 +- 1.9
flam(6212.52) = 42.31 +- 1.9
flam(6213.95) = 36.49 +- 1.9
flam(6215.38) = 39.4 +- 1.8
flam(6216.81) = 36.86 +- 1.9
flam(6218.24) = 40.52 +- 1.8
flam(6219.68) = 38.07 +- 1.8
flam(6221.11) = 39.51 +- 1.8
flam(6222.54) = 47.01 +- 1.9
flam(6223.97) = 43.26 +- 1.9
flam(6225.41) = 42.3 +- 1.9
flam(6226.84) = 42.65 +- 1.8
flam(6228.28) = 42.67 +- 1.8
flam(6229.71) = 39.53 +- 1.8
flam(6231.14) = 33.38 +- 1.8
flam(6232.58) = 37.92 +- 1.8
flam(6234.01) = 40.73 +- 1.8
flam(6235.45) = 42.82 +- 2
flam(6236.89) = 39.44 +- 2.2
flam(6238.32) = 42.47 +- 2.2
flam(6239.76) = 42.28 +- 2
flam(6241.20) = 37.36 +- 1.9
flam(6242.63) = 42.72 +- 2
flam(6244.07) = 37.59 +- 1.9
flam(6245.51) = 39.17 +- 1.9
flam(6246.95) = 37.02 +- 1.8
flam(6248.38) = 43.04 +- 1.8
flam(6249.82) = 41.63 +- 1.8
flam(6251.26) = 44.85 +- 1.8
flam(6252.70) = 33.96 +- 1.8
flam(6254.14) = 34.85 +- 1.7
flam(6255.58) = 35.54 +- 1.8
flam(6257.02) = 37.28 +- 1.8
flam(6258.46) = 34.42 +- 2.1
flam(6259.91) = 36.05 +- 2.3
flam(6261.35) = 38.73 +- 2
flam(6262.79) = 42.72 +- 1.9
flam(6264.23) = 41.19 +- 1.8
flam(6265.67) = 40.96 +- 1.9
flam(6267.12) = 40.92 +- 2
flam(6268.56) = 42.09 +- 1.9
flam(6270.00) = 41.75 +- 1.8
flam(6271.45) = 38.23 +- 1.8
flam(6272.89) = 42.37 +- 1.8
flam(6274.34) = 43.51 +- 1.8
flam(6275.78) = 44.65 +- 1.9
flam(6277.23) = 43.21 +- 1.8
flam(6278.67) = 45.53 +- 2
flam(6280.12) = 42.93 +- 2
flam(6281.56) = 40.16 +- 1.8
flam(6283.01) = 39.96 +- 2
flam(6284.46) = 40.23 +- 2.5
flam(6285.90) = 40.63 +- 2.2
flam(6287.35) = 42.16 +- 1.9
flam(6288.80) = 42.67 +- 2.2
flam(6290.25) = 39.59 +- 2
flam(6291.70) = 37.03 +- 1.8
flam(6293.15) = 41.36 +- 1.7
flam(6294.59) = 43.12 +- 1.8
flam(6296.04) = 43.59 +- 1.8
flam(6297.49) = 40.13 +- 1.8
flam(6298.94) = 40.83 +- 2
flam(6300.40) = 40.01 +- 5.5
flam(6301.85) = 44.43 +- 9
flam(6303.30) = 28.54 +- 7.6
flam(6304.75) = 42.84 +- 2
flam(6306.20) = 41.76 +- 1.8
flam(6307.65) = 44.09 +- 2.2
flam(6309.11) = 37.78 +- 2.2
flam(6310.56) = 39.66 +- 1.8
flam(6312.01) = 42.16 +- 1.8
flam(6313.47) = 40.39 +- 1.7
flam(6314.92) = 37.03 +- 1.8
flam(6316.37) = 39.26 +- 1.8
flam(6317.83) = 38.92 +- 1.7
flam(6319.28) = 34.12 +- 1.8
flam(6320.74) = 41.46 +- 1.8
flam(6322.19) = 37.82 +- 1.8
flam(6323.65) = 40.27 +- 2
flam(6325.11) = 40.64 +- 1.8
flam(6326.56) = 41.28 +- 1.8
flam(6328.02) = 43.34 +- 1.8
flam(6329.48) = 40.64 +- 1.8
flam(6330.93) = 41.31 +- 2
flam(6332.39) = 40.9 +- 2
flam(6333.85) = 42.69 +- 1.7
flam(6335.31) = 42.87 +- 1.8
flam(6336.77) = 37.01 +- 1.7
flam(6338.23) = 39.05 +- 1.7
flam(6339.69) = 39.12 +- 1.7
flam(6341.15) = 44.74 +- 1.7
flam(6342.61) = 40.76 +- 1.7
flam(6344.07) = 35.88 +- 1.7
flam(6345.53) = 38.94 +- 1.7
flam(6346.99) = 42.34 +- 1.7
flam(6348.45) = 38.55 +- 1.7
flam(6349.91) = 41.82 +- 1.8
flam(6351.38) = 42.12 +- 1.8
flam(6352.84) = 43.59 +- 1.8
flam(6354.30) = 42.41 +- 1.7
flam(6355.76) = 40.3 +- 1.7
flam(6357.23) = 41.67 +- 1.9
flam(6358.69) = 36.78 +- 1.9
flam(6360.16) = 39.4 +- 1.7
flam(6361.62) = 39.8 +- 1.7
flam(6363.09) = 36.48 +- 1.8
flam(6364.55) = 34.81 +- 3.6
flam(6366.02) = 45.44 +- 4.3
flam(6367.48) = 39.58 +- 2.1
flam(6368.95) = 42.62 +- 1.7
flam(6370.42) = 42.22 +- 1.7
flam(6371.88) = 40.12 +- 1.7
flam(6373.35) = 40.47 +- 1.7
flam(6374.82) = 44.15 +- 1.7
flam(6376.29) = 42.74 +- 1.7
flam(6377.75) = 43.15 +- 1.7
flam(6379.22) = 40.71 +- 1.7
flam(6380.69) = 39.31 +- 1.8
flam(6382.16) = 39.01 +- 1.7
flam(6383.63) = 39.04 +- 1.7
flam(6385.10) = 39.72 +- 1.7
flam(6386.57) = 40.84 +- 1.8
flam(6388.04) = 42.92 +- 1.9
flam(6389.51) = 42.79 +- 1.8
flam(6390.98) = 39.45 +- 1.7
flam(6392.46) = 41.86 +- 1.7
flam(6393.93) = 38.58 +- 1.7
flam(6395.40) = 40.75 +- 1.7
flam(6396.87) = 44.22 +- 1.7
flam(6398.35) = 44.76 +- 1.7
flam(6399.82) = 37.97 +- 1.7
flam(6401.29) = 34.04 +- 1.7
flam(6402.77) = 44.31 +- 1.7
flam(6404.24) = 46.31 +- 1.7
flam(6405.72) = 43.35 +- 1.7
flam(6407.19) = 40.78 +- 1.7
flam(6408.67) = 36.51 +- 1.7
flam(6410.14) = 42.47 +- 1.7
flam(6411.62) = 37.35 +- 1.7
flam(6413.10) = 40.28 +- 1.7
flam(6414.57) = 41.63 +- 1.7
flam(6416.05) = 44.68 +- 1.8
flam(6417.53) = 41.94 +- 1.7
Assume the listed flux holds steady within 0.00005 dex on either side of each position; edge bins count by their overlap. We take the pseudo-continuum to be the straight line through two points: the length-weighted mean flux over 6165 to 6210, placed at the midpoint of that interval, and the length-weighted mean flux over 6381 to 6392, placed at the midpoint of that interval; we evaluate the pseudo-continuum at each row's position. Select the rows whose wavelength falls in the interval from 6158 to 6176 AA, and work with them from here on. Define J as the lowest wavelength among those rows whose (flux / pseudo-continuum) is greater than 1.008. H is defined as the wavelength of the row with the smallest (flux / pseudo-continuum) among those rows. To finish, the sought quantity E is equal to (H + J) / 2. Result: 6161.2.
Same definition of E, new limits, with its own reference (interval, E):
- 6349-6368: 6357.2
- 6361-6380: 6365.3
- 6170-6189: 6173.3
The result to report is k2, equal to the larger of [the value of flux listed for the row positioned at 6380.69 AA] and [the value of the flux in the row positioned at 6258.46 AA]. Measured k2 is 39.3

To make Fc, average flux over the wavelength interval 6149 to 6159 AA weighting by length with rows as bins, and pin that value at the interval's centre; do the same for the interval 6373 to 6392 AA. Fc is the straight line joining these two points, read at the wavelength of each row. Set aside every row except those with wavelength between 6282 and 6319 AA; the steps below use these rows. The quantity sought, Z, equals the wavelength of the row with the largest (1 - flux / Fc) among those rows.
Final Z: 6303.30 AA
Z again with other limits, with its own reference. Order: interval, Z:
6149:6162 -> 6161.24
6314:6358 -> 6319.28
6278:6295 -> 6291.70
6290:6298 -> 6291.70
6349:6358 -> 6355.76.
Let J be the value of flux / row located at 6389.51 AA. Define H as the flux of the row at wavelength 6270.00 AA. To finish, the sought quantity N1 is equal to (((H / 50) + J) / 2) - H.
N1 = -19.9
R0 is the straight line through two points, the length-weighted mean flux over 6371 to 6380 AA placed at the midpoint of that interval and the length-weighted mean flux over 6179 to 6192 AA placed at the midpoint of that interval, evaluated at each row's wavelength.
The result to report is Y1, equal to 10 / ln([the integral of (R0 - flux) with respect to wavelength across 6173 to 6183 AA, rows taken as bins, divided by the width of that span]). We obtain -5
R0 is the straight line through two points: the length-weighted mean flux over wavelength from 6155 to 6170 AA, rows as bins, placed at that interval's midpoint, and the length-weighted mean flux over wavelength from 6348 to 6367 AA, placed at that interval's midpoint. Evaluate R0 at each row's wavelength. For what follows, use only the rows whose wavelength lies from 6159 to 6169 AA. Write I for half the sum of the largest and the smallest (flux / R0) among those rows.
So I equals 0.96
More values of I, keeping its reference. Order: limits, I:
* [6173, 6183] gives 1.14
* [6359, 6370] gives 0.99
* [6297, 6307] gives 0.93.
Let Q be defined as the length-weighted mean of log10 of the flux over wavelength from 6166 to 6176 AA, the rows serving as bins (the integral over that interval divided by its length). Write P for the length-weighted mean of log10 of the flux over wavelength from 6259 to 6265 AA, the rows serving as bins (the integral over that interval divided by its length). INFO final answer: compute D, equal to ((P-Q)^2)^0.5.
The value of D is 0.010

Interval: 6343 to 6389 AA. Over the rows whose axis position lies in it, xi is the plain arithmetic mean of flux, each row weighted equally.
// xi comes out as 40.5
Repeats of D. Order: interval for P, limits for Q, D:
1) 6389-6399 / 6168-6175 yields 0.042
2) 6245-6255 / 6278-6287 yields 0.027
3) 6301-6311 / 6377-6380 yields 0.028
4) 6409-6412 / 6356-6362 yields 0.005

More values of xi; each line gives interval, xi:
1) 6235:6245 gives 40.7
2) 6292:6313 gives 40.7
